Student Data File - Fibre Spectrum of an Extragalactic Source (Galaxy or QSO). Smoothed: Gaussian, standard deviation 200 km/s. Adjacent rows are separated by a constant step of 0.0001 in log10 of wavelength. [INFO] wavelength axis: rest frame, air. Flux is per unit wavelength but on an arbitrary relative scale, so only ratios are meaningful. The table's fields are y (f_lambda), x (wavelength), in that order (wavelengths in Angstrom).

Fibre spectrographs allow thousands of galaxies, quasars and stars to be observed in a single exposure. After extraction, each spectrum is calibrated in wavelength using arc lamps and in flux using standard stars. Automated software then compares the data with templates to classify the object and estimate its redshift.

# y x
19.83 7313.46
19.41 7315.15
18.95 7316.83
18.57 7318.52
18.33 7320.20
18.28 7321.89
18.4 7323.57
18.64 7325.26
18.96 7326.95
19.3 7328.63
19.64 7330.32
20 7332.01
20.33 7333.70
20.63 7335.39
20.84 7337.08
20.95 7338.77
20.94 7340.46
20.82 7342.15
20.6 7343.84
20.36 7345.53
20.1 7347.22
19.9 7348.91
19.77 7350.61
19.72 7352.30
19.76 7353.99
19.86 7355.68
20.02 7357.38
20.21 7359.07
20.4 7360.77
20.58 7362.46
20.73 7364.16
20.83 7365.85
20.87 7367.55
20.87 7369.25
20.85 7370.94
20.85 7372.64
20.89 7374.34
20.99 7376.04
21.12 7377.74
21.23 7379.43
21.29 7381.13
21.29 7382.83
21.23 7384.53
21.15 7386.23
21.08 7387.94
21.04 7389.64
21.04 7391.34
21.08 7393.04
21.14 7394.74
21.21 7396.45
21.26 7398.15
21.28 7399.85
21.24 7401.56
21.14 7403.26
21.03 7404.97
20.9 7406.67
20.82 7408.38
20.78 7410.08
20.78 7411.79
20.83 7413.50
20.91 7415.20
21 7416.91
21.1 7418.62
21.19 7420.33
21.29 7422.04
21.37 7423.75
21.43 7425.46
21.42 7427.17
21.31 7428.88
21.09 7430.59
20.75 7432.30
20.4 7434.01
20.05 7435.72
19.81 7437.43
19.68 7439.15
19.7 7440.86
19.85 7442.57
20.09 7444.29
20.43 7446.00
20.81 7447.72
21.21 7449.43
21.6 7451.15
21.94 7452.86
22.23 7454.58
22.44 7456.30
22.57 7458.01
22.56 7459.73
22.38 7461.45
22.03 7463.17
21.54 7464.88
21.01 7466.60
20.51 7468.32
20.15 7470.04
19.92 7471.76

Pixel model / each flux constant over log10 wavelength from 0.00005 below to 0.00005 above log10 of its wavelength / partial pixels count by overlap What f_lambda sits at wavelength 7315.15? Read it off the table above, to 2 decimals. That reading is 19.41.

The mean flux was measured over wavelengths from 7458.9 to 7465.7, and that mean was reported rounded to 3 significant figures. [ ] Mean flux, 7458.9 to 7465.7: 22.1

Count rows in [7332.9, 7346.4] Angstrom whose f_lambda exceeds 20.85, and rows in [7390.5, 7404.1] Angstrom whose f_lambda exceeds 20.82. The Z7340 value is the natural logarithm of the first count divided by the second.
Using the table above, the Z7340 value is -1.4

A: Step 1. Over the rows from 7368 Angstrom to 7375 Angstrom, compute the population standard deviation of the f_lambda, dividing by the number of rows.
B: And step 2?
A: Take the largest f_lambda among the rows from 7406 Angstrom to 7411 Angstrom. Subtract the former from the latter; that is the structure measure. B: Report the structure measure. 20.9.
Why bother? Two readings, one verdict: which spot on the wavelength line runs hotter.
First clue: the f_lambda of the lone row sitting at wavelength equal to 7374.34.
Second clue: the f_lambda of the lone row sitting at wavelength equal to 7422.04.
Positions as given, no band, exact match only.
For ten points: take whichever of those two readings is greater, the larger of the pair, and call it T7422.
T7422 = 21.3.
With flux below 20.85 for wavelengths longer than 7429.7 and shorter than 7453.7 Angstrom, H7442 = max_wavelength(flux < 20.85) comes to 7447.72 Angstrom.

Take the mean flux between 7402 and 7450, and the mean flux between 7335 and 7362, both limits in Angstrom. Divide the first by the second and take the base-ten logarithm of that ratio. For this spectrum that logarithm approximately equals 0.010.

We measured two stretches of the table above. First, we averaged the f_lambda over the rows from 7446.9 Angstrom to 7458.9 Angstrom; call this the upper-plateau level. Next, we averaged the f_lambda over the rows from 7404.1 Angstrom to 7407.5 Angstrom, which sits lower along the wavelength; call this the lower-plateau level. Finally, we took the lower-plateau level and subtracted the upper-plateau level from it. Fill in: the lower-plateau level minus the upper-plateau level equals -0.9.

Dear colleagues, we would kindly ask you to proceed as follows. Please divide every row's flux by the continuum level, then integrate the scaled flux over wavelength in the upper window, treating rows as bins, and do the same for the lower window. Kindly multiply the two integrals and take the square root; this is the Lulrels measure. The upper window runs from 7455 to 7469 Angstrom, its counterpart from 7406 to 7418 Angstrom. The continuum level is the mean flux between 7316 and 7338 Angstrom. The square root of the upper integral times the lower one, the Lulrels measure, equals 14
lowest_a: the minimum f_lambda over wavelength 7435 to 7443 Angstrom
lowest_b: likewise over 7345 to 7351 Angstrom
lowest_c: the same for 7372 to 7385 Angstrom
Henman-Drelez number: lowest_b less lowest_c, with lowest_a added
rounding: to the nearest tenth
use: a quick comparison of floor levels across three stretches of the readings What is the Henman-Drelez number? 18.6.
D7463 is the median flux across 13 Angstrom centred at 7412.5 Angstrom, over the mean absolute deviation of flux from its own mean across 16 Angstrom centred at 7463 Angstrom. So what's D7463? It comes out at 27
